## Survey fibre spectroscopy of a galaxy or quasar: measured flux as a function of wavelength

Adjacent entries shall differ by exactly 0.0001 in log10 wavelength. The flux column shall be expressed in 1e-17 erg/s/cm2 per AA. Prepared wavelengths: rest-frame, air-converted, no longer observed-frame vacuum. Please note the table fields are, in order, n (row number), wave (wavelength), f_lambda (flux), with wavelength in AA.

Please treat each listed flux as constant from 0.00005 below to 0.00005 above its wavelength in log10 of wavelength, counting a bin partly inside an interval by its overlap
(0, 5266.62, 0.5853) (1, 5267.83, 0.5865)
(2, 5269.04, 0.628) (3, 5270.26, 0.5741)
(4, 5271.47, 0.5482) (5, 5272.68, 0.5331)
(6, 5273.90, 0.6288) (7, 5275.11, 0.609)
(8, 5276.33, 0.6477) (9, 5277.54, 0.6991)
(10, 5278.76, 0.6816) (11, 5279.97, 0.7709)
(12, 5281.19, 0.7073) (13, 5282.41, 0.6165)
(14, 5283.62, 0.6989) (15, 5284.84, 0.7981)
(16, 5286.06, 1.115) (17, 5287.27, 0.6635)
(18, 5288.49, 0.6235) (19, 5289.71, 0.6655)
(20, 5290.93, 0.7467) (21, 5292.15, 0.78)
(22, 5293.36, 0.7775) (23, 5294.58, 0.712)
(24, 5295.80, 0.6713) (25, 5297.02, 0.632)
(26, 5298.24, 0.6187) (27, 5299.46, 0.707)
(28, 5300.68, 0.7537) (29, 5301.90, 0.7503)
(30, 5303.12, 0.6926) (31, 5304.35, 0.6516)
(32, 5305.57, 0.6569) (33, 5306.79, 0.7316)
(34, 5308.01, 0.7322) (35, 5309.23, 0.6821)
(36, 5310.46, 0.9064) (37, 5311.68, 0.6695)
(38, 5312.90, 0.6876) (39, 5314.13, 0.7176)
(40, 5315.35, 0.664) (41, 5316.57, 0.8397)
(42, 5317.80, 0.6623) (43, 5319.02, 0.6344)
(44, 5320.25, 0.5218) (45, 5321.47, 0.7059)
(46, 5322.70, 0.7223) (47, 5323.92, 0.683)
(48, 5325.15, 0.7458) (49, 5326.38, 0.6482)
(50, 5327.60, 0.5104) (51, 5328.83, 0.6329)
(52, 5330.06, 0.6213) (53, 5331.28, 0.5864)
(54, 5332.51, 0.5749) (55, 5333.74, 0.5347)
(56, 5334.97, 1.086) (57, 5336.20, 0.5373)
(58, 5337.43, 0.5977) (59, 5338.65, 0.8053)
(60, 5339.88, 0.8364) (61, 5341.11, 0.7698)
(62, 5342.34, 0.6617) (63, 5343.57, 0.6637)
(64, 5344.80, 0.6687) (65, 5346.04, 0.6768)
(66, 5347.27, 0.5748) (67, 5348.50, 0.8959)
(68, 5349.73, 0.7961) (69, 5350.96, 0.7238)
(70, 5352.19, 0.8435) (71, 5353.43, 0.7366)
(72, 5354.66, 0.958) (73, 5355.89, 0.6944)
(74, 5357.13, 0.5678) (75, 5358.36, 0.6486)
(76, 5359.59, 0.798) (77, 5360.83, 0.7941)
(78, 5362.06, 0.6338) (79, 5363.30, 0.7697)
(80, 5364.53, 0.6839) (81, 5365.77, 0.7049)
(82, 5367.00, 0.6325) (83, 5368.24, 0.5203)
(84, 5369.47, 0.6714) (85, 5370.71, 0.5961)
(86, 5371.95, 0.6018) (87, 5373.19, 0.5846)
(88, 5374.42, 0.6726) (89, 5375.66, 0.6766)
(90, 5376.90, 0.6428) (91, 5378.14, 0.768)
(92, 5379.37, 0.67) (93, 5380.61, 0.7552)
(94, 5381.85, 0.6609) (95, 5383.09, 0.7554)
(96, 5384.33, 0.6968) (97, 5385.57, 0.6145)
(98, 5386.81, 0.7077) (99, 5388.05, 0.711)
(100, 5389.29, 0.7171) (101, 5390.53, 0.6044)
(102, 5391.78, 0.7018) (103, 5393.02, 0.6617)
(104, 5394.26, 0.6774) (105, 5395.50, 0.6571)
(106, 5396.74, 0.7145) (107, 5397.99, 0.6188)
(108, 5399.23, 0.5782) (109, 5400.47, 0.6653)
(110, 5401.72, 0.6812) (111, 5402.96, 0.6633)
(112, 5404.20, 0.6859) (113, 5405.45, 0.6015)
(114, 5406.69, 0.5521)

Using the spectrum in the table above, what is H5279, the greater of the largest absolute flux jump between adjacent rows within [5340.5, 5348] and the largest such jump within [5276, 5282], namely 0.108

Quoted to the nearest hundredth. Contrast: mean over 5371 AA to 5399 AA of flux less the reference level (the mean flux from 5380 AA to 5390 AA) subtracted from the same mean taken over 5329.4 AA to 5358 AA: 0.04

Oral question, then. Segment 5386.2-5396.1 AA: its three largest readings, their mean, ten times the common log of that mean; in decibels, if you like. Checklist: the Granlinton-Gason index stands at -1.5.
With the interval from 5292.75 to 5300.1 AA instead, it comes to -1.4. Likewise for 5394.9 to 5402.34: -1.6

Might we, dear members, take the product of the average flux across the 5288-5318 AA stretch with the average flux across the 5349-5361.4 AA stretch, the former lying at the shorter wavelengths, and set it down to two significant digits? 0.54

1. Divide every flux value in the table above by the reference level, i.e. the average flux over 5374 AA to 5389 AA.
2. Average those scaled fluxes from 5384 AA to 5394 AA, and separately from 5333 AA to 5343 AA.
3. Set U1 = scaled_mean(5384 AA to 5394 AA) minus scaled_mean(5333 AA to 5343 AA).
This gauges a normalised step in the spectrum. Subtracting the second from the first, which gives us -0.07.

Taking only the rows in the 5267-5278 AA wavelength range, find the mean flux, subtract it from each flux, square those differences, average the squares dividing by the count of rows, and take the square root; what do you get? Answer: 0.05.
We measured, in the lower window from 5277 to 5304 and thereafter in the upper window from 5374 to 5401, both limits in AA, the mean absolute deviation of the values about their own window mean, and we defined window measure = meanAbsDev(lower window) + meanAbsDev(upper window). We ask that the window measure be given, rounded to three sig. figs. 0.103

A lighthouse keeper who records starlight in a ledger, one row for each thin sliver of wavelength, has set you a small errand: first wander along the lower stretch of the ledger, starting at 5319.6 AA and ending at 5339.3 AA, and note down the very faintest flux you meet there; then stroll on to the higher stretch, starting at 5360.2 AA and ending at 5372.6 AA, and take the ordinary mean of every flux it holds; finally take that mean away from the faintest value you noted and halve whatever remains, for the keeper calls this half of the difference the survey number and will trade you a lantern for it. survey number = -0.075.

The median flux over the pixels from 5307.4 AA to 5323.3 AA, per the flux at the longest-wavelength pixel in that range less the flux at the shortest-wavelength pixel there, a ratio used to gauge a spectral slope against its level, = -69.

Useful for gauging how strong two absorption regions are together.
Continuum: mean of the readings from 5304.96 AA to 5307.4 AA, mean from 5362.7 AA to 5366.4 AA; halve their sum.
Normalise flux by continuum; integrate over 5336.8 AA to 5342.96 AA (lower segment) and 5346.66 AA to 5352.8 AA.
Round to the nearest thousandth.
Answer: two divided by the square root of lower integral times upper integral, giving 0.306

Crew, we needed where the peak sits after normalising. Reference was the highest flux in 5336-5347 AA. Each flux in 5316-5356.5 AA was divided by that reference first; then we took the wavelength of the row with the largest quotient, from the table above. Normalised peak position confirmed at 5334.97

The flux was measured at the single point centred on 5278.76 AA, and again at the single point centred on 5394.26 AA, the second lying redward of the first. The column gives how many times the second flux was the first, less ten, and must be -9.01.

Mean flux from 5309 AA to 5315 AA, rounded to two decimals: 0.73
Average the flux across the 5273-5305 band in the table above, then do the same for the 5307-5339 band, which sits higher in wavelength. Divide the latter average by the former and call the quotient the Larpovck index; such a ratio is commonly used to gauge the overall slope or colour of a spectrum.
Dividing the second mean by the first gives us 0.96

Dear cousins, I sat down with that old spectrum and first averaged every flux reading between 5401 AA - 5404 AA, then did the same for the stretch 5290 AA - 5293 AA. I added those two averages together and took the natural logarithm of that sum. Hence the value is 0.36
